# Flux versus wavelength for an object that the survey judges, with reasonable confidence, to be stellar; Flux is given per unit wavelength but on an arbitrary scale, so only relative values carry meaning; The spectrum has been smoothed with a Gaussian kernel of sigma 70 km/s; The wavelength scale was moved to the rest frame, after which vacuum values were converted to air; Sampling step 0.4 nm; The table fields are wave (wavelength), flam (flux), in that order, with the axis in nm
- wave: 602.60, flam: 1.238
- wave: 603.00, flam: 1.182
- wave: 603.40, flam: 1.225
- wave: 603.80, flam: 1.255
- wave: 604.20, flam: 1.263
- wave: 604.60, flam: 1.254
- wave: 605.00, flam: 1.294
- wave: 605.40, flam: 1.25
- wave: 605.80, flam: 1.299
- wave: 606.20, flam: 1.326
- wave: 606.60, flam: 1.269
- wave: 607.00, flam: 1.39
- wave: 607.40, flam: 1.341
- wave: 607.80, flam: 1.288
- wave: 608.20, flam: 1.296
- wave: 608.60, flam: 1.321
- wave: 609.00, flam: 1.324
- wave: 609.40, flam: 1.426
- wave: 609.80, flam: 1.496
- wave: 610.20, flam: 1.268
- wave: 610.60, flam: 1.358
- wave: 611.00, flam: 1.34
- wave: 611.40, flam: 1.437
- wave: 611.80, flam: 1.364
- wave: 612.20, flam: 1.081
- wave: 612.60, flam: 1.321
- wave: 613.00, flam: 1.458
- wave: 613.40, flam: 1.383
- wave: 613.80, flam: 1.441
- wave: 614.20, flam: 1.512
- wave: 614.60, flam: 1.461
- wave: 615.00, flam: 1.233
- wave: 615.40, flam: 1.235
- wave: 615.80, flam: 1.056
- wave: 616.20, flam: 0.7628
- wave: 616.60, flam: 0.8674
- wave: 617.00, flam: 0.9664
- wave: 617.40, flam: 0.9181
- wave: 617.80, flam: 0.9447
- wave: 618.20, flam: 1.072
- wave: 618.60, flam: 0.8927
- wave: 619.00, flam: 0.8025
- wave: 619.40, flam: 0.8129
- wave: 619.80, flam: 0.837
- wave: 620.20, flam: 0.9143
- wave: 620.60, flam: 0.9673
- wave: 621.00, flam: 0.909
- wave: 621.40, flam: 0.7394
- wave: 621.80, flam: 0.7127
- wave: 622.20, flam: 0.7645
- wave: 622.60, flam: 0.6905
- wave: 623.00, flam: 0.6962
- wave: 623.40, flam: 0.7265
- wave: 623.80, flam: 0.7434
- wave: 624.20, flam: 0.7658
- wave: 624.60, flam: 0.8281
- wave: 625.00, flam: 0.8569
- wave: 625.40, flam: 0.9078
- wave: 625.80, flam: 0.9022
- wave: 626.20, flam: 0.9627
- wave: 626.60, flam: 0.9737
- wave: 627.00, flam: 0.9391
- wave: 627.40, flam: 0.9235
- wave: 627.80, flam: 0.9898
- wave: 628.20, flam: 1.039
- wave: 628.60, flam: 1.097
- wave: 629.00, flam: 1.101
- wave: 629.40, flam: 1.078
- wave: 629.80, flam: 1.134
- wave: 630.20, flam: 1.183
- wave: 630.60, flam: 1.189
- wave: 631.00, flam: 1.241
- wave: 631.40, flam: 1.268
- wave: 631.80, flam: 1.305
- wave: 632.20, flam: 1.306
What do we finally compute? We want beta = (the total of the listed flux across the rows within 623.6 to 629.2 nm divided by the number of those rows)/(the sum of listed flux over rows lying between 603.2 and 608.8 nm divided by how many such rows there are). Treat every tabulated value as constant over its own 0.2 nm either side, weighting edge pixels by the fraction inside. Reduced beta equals 0.72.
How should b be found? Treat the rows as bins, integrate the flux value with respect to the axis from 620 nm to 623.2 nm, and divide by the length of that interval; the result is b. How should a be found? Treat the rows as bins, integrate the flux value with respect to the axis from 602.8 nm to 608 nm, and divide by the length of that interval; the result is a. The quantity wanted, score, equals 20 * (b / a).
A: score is 12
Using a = 1.28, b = 0.80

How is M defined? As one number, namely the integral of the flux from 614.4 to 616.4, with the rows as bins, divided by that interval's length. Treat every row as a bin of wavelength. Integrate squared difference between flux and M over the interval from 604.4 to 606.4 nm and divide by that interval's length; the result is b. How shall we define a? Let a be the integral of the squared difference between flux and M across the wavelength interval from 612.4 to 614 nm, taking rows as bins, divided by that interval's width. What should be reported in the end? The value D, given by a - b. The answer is 0.047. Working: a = 0.066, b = 0.02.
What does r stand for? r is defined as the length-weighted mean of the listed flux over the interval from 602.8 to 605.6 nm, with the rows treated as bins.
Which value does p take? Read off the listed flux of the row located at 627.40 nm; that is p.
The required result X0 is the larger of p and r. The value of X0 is 1.25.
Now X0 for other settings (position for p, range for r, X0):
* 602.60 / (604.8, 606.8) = 1.29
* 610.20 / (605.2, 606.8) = 1.29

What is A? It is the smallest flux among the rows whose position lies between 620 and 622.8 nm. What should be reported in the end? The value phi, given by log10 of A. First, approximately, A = 0.6905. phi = -0.16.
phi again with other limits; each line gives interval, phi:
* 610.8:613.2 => 0.03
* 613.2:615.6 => 0.09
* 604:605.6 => 0.10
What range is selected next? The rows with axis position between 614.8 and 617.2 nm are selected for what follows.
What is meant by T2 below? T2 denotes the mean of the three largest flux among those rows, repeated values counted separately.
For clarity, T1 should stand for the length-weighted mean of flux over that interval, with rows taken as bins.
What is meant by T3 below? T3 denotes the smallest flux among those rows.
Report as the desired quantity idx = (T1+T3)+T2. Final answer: 2.96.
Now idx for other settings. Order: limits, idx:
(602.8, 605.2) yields 3.70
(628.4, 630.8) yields 3.38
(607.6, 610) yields 4.06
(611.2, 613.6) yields 3.85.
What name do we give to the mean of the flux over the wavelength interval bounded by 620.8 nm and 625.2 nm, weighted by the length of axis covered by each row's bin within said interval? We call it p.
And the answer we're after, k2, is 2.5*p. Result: 1.9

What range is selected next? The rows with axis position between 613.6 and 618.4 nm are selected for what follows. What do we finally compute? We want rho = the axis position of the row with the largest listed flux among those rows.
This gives 614.20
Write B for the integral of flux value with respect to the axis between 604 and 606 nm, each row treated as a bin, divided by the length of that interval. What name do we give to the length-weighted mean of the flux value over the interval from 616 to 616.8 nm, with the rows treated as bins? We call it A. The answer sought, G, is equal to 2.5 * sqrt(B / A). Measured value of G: 3.1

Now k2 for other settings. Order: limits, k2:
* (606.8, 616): 3.4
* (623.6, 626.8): 2.2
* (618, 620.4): 2.2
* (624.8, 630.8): 2.5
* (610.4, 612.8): 3.3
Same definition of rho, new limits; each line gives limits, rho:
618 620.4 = 618.20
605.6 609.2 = 607.00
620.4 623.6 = 620.60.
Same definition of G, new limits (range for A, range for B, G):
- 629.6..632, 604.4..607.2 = 2.6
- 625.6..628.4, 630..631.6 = 2.8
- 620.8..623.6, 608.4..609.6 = 3.4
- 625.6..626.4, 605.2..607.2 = 3.0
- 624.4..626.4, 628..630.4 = 2.8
